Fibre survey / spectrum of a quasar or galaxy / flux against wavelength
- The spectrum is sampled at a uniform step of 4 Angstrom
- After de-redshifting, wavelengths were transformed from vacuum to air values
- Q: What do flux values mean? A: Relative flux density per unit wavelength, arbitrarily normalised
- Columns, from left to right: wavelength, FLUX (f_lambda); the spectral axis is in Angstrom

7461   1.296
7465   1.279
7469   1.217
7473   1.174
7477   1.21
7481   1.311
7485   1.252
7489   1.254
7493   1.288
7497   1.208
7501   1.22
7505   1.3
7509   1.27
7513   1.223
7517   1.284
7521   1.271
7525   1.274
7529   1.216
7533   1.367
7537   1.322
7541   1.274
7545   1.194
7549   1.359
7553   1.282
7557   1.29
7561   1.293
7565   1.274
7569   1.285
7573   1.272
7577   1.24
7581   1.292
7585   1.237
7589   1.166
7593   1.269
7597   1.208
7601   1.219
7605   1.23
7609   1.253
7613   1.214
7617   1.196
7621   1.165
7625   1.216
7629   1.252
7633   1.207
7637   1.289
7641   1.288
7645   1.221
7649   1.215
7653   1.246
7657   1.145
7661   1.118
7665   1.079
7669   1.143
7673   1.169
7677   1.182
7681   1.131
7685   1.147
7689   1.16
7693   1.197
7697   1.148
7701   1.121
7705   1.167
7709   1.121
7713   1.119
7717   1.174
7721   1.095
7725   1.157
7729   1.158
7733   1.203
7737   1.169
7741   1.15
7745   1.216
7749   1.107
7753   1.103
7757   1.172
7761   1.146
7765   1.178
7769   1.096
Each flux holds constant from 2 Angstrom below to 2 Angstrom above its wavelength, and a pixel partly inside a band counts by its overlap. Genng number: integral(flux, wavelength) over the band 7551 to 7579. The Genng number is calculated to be 36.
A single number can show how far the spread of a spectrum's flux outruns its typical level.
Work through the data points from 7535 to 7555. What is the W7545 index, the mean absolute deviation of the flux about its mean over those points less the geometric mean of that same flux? -1.24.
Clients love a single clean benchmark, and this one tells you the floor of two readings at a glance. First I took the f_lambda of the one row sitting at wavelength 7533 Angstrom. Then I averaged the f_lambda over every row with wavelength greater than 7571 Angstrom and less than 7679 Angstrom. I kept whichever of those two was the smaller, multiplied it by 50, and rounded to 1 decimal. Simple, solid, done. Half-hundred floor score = 60.6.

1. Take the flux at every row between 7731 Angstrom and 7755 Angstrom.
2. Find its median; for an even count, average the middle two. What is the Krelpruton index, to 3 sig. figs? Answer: 1.16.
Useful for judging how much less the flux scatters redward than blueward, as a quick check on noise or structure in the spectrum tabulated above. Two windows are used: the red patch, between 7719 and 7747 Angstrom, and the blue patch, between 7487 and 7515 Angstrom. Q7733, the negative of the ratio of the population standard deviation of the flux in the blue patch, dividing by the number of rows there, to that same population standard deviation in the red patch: -0.91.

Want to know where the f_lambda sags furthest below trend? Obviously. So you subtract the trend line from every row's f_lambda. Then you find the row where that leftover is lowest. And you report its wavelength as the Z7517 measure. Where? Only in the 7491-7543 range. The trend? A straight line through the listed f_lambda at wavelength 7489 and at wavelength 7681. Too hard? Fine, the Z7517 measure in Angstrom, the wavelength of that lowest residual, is 7497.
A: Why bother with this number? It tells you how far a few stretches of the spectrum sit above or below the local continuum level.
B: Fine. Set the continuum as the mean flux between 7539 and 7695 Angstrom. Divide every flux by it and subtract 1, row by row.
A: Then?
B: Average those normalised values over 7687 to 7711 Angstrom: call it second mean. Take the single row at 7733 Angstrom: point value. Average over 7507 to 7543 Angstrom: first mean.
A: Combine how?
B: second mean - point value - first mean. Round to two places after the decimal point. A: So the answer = -0.09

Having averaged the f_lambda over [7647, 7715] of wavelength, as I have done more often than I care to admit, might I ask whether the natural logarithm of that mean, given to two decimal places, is 0.14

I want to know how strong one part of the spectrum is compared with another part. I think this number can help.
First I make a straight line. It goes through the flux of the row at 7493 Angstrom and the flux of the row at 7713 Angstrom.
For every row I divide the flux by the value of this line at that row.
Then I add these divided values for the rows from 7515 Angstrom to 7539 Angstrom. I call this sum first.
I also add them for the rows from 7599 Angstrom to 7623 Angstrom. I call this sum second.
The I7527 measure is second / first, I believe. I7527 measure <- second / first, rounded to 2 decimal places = 0.99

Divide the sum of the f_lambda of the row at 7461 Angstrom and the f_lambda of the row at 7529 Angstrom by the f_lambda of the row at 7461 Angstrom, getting 1.94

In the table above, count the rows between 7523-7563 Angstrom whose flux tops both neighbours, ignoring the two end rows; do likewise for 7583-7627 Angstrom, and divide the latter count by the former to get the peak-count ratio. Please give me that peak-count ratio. 1.00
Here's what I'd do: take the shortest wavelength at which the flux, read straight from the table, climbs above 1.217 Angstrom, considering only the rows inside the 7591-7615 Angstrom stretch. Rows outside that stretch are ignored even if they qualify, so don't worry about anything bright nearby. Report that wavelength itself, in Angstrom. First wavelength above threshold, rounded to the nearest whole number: 7593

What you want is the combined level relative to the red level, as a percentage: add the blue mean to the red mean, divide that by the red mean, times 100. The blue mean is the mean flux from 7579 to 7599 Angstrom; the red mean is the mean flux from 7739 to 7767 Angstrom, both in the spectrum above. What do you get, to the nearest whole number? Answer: 207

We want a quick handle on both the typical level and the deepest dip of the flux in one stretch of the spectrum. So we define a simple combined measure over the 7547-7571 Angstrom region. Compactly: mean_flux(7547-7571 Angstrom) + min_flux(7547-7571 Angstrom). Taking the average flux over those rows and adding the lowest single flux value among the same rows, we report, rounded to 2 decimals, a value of 2.57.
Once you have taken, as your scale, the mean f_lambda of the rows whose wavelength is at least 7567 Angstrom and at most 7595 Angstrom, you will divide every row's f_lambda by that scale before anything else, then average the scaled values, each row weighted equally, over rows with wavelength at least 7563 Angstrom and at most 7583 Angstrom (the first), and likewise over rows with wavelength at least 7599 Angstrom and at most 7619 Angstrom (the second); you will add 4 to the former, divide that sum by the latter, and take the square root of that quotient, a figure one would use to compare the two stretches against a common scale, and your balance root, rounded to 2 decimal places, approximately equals 2.27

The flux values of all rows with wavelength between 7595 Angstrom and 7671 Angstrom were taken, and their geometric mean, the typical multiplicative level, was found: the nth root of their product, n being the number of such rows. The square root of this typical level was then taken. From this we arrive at 1.10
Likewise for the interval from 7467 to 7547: 1.12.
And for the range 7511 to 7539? 1.13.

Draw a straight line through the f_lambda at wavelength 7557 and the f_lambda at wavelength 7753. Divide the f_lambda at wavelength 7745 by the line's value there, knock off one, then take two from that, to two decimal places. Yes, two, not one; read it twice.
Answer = -1.91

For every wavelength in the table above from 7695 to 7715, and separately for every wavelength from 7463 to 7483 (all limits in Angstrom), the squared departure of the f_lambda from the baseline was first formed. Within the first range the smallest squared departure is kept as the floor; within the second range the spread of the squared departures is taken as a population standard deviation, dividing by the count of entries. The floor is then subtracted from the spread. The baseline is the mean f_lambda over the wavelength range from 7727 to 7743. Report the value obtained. 0.008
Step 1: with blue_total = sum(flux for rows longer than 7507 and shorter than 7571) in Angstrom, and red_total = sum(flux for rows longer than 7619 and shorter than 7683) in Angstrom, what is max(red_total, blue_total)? 20.5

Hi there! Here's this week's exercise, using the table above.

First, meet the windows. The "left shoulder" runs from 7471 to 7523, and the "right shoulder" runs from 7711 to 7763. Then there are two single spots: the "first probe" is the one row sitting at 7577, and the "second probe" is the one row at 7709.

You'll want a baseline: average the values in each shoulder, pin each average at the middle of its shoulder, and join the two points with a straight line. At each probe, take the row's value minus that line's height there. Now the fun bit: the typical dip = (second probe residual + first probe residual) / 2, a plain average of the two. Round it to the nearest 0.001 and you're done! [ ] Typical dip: -0.010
